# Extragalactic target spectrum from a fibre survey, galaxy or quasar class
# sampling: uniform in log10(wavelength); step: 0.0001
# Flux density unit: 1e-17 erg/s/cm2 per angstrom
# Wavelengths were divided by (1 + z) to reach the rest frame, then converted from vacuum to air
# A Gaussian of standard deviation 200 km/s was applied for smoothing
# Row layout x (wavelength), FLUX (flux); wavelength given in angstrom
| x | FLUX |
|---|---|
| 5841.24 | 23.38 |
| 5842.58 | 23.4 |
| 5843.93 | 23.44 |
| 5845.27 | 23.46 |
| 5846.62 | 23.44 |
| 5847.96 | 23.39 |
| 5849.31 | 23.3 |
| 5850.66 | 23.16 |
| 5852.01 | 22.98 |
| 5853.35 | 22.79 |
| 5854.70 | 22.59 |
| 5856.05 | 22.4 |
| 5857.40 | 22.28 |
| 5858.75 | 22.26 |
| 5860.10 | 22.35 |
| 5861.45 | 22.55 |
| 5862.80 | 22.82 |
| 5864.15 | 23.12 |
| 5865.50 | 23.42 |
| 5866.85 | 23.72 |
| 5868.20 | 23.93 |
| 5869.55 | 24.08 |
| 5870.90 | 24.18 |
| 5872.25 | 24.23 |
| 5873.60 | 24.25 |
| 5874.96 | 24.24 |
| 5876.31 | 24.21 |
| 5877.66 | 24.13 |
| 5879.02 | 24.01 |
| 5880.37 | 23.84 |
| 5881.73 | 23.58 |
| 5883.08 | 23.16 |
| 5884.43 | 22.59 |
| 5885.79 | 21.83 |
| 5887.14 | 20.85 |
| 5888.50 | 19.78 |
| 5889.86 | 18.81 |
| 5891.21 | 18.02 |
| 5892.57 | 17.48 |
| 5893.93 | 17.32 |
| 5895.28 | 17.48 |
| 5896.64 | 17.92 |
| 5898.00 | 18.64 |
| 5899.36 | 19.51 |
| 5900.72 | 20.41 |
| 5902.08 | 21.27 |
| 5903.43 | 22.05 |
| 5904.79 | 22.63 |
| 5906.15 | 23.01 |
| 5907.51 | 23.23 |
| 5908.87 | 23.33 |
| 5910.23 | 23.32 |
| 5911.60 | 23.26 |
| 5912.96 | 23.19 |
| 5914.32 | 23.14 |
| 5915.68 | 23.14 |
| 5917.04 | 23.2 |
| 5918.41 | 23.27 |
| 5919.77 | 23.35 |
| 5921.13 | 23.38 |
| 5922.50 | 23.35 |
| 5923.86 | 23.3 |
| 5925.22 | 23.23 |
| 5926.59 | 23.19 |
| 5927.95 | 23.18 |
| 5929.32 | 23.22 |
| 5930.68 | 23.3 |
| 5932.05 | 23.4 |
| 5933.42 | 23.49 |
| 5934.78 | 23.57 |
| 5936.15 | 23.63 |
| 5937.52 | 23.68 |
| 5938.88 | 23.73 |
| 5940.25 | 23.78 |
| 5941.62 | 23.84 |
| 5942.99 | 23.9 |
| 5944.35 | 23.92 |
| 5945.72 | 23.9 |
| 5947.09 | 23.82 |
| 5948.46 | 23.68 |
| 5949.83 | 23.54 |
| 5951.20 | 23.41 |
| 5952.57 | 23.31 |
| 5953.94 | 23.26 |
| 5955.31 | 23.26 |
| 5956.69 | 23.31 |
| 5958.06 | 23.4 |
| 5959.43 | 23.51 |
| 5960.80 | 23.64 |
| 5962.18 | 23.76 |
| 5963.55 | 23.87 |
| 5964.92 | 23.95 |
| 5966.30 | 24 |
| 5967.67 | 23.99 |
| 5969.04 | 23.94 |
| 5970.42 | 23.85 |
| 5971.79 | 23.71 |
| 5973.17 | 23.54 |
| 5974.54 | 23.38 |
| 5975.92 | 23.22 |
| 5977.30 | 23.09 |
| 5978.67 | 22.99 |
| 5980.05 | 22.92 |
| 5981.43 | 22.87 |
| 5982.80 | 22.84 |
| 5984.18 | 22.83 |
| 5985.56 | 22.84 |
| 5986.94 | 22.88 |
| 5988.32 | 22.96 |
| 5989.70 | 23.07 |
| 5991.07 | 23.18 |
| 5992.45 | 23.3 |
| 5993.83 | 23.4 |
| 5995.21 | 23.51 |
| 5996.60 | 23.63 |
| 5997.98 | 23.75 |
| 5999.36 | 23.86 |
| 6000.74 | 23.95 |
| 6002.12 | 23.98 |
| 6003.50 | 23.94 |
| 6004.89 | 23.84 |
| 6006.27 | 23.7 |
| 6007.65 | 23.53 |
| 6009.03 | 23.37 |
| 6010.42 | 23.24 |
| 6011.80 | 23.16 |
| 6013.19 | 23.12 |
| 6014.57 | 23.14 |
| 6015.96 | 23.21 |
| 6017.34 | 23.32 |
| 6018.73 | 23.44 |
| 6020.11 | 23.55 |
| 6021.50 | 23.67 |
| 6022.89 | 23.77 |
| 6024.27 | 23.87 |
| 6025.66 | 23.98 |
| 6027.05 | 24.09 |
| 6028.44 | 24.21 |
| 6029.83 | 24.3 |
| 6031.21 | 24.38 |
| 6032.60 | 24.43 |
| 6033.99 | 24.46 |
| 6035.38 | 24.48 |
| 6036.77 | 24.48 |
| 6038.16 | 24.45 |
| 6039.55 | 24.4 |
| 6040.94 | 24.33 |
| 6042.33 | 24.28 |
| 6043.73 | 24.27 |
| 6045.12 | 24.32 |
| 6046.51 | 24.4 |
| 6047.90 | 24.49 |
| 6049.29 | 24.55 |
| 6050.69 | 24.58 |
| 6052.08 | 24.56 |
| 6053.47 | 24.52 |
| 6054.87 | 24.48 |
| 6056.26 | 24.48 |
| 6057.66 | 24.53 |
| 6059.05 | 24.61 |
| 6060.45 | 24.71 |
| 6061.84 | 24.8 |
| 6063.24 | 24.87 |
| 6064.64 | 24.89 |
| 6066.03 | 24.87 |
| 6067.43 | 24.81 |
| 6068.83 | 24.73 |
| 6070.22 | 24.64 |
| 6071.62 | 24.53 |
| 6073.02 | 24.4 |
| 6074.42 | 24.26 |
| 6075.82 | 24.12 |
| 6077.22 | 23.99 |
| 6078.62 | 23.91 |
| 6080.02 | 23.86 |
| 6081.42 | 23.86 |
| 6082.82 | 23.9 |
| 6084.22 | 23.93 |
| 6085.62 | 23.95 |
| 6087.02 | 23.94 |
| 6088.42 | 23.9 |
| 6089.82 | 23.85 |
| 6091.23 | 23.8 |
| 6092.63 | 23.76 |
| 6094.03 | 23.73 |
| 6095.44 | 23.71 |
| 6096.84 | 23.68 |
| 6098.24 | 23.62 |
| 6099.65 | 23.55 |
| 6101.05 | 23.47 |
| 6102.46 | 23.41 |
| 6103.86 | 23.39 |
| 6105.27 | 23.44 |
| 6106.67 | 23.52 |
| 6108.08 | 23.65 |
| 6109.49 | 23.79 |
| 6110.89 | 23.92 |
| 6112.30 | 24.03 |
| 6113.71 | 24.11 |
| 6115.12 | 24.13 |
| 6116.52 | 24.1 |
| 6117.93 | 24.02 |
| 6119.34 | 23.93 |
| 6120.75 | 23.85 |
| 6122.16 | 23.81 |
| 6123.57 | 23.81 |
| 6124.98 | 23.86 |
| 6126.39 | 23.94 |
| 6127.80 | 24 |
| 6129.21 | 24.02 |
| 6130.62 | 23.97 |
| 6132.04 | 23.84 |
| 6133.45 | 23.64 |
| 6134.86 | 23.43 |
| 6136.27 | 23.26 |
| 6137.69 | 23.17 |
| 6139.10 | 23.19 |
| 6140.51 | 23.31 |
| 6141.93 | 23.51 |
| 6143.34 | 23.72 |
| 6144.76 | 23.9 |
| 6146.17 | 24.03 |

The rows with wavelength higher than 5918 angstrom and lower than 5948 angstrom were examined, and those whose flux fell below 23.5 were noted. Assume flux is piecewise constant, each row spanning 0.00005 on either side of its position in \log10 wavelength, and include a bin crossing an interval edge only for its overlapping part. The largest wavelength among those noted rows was 5933.42 angstrom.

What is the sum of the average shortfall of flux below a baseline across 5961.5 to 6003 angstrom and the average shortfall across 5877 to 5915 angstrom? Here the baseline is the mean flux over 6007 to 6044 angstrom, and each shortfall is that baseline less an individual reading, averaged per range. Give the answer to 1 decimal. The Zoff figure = 3.0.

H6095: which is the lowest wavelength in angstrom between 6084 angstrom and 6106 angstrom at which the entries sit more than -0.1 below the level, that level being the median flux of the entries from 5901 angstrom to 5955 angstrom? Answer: 6102.46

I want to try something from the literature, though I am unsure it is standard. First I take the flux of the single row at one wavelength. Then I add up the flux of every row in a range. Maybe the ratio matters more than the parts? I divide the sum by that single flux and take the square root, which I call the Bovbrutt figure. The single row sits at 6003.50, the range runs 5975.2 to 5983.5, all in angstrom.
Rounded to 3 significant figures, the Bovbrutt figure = 2.40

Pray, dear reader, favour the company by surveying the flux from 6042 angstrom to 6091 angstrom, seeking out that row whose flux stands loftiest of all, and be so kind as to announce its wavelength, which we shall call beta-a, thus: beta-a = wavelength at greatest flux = 6064.64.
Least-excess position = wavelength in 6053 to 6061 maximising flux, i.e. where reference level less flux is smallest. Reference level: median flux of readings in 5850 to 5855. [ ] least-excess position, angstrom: 6060.45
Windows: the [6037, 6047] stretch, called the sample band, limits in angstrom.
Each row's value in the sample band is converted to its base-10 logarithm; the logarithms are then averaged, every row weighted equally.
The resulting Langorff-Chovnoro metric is 1.386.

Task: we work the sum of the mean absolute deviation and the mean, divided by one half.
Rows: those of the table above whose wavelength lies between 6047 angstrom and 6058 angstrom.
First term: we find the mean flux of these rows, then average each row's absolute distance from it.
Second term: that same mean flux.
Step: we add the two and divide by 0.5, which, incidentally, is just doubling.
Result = 49.1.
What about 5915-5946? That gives 47.4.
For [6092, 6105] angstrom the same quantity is 47.4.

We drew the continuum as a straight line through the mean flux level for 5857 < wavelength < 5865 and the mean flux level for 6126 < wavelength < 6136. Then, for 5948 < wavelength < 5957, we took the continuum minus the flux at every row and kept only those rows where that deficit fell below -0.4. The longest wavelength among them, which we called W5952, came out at 5951.20 angstrom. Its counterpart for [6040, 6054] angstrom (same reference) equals 6053.47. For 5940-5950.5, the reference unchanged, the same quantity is 5949.83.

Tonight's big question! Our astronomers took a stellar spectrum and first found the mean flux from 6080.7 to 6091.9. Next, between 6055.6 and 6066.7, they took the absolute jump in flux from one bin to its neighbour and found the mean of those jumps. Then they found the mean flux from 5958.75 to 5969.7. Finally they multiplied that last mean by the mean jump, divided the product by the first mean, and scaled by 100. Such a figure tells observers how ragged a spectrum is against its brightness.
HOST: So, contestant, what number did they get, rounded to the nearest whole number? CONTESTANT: 6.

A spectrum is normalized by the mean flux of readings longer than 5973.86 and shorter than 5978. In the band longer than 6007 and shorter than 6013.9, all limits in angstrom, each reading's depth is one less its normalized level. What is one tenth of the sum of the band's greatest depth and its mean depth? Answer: 0.0002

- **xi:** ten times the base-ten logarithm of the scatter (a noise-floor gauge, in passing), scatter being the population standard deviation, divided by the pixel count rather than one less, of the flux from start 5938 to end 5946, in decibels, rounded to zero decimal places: -12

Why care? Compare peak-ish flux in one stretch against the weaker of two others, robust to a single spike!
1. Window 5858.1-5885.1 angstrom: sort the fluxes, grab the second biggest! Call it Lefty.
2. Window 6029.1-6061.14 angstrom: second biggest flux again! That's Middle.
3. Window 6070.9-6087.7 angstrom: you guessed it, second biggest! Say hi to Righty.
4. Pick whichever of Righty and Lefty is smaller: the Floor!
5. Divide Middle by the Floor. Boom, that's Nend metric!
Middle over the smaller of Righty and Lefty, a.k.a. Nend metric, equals 1.02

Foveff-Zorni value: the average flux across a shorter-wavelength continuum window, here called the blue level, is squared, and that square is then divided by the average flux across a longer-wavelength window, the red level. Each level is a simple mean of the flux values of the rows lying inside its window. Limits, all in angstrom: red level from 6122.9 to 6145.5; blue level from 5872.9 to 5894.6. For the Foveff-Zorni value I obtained 20.0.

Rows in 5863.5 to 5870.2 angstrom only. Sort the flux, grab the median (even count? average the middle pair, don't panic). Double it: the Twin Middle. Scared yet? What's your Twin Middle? 47.4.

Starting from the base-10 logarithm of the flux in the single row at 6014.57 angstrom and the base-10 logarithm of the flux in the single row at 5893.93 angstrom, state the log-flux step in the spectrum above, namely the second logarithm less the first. -0.13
